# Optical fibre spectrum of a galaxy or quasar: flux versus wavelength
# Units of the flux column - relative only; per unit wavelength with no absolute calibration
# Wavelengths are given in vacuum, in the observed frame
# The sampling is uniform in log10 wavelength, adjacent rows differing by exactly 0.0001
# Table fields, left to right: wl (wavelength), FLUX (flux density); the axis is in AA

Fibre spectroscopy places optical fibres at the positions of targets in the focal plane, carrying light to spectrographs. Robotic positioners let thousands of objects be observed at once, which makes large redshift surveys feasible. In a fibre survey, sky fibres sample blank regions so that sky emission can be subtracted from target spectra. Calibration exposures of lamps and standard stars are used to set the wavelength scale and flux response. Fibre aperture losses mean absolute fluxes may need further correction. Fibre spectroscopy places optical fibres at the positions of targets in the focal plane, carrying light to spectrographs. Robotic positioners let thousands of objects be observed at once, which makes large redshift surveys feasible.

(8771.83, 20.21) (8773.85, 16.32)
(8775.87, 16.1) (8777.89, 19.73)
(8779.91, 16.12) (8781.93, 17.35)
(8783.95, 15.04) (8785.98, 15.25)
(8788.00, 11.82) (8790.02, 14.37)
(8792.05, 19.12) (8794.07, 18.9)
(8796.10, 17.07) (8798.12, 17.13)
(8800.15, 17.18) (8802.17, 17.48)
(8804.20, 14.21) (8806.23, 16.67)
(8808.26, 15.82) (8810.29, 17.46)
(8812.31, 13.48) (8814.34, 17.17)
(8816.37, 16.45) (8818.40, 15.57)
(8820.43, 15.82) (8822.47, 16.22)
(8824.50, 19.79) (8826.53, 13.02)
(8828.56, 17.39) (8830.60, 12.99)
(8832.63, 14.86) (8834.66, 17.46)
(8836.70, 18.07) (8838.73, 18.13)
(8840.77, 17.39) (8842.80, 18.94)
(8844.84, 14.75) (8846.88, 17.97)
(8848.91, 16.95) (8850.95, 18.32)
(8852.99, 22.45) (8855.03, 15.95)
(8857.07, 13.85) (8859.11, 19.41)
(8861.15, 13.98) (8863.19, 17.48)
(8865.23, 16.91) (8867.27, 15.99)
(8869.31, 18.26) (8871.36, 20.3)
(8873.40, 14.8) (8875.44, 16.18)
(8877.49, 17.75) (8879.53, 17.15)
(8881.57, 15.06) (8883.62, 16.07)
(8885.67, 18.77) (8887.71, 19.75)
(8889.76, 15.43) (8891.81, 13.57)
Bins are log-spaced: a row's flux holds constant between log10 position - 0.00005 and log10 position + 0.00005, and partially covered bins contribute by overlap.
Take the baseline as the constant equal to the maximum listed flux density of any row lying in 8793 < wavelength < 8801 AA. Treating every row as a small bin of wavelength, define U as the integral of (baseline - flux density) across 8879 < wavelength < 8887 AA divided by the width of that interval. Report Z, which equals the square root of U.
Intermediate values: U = 2.0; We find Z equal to 1.43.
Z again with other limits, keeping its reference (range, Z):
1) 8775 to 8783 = 1.25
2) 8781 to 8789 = 2.01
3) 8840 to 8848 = 1.28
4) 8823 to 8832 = 1.77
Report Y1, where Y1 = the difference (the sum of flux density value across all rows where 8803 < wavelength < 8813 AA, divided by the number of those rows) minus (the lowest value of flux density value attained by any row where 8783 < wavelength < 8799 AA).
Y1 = 4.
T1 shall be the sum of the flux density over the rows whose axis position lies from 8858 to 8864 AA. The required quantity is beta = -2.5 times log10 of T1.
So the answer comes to -4.27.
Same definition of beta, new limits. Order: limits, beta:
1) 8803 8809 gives -4.17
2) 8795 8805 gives -4.80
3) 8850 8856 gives -4.38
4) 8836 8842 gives -4.32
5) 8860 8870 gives -4.79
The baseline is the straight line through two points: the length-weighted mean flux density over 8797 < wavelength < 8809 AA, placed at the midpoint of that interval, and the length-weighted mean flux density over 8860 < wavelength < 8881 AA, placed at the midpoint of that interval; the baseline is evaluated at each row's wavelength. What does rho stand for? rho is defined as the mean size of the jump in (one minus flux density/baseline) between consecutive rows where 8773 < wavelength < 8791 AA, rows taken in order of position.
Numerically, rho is 0.13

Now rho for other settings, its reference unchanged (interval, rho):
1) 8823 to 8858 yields 0.17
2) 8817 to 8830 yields 0.18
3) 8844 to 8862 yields 0.22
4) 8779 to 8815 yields 0.12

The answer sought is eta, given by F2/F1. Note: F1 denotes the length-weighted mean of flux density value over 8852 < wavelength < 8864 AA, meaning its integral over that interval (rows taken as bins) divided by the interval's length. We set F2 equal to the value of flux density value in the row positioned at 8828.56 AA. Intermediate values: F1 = 17.2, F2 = 17.39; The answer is 1.01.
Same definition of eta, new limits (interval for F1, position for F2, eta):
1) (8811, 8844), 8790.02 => 0.87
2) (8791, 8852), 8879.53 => 1.03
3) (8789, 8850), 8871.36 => 1.22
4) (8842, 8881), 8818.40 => 0.91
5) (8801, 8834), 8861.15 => 0.88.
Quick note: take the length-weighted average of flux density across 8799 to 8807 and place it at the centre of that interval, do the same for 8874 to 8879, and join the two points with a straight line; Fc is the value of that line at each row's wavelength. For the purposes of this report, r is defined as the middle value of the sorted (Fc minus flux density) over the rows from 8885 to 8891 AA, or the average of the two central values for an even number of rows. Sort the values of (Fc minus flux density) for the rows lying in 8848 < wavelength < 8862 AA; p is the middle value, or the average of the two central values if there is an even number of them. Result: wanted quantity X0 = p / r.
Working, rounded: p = -0.30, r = -1.9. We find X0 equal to 0.2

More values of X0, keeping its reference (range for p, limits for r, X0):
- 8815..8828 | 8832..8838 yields -0.5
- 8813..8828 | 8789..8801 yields -0.3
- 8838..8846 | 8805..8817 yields 9.0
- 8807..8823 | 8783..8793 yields 0.4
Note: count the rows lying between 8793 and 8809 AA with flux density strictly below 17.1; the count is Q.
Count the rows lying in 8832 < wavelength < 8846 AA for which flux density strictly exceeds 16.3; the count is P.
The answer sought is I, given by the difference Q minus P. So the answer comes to -1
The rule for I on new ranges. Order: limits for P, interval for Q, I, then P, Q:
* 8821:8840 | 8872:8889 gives -1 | 5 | 4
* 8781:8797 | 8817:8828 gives 0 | 4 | 4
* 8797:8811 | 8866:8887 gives 0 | 5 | 5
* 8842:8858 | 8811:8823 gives 0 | 5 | 5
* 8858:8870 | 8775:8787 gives 0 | 4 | 4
